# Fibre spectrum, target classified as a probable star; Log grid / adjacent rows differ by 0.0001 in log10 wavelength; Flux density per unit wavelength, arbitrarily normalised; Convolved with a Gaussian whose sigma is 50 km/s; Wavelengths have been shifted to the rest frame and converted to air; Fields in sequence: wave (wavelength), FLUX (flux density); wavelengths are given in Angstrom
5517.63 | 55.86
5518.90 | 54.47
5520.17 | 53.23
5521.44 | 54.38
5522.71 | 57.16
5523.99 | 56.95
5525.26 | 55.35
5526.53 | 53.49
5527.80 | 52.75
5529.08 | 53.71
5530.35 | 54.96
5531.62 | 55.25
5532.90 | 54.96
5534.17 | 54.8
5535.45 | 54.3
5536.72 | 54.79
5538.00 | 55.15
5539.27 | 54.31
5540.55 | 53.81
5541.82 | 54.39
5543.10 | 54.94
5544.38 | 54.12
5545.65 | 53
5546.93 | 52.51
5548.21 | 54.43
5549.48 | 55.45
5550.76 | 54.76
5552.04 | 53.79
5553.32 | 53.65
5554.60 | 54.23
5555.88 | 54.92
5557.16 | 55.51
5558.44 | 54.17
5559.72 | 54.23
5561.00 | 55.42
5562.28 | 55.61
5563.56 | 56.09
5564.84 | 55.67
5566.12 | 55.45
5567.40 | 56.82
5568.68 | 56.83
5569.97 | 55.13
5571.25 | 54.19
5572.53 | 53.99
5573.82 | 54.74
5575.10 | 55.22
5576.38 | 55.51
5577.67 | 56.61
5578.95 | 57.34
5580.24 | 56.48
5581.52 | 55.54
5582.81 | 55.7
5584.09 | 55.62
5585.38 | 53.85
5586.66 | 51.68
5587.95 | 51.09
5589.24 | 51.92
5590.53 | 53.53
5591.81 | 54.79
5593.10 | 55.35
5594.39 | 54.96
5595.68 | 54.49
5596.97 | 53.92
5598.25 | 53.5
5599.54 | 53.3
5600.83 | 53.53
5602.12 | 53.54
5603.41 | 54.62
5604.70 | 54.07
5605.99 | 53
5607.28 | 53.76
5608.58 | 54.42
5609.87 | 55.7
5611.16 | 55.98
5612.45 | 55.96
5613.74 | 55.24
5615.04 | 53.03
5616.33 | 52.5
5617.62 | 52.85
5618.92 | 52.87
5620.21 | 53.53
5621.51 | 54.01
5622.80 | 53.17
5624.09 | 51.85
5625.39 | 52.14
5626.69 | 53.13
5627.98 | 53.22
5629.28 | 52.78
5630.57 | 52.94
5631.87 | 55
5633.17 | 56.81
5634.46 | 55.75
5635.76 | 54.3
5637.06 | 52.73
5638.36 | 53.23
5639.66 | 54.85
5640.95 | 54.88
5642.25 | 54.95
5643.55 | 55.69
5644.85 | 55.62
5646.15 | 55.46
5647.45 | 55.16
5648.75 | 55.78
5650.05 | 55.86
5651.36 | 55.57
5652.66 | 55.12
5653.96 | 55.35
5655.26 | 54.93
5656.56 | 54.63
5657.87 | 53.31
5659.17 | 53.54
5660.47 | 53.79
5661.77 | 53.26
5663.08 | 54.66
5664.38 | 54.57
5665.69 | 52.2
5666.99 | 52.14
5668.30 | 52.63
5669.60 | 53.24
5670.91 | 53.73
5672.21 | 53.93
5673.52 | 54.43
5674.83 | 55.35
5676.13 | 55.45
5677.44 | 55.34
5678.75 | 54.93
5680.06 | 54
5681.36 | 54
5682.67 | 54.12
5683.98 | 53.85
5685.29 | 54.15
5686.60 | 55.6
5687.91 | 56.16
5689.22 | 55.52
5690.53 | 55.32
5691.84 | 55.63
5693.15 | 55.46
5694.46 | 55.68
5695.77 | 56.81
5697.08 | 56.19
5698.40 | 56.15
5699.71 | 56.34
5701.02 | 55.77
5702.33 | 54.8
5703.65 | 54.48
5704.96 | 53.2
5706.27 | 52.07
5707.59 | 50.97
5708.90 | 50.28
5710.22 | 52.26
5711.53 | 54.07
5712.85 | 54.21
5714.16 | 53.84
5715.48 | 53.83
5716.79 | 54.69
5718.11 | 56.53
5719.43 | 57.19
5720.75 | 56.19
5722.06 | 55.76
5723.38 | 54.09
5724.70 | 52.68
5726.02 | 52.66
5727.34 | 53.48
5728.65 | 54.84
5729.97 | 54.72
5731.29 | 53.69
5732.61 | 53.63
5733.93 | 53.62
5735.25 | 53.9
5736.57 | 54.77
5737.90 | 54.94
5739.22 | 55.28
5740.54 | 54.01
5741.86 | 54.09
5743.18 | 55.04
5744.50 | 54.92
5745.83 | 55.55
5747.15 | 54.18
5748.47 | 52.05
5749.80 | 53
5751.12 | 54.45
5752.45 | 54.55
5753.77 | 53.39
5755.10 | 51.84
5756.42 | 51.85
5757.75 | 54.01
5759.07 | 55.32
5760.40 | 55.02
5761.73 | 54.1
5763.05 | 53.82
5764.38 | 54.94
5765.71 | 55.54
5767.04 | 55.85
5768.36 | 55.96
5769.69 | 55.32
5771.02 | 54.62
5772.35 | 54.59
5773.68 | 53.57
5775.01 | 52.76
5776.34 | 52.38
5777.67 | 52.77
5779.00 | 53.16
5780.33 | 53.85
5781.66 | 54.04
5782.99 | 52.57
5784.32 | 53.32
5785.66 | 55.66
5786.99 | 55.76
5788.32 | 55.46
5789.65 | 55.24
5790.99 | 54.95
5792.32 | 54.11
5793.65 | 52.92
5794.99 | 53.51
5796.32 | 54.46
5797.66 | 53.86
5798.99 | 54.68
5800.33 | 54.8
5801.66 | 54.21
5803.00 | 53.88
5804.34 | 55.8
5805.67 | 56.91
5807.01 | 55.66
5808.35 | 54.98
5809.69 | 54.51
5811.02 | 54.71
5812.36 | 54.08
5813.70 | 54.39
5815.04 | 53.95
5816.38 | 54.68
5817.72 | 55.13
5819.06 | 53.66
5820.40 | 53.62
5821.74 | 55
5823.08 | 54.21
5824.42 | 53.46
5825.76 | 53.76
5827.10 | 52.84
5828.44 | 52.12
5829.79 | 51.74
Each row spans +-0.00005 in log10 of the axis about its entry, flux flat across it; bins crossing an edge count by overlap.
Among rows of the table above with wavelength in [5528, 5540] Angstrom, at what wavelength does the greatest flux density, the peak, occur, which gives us 5531.62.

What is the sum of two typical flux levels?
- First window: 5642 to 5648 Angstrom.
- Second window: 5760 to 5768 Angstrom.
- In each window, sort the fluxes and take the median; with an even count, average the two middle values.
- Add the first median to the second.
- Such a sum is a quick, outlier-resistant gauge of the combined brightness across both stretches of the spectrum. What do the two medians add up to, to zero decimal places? 110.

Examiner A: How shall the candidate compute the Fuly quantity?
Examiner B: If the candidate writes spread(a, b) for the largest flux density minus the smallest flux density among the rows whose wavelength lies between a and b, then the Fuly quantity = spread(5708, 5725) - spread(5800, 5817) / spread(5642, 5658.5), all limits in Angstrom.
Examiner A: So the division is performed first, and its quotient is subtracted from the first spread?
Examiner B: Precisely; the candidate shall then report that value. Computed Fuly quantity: 6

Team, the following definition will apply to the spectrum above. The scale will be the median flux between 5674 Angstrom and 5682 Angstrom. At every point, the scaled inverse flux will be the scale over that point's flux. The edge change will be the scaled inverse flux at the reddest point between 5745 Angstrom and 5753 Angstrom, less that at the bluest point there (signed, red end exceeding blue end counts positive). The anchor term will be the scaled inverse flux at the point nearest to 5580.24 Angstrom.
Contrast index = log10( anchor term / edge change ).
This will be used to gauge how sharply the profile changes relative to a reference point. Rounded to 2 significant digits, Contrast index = 1.7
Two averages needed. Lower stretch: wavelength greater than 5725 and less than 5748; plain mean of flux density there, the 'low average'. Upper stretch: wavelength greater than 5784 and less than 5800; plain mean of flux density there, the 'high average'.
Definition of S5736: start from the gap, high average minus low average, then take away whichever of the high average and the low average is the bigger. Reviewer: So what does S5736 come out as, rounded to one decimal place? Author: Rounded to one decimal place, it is -54.3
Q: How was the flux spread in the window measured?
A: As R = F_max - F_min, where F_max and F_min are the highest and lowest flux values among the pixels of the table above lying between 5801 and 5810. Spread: 3.0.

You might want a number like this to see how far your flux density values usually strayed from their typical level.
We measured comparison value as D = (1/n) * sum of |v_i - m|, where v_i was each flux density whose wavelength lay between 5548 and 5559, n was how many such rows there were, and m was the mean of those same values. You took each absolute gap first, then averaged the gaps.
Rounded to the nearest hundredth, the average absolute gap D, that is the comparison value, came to 0.55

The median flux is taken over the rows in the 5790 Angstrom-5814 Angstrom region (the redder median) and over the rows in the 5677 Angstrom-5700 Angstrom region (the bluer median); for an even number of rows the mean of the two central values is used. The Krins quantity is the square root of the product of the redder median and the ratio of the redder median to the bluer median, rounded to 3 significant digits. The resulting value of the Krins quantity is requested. 7.31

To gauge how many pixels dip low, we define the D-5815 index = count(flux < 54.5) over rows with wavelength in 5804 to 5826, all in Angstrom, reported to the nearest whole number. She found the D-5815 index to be 8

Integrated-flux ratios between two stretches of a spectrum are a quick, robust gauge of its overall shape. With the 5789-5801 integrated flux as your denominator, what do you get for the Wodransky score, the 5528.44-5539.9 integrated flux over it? 0.962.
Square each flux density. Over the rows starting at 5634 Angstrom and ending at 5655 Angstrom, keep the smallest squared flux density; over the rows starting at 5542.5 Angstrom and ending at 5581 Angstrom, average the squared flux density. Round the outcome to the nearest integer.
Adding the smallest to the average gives 5810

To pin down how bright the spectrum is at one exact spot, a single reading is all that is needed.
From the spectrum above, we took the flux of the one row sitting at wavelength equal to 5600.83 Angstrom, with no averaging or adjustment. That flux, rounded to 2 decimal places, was 53.53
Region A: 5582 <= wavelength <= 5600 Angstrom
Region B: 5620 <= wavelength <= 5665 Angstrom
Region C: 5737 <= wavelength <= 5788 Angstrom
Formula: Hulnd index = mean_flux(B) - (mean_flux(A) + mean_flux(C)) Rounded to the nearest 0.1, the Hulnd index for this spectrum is -53.7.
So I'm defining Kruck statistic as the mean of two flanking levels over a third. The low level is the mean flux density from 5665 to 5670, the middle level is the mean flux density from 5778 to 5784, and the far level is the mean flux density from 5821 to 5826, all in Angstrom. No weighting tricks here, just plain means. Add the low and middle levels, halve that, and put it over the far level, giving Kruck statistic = 0.98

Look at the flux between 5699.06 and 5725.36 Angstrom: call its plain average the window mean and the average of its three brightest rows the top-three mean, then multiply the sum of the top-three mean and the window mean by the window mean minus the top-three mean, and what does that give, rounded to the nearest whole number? -280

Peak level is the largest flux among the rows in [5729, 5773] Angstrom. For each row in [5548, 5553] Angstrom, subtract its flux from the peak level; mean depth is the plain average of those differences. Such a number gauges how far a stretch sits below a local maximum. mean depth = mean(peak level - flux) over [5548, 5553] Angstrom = 1.4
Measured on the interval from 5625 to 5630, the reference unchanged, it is 3.1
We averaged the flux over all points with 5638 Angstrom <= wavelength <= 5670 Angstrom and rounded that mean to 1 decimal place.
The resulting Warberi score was 54.4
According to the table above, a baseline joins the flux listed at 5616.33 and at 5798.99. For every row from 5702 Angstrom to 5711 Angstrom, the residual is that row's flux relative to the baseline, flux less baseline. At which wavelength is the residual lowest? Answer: 5708.90 Angstrom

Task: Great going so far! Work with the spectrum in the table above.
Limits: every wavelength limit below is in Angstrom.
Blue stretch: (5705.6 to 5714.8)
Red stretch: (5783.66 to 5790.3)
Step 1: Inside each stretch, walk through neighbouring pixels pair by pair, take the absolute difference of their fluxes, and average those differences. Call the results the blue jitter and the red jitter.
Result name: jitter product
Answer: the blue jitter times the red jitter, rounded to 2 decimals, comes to 0.75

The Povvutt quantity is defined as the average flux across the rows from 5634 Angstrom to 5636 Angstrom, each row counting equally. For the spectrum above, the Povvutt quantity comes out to 55.0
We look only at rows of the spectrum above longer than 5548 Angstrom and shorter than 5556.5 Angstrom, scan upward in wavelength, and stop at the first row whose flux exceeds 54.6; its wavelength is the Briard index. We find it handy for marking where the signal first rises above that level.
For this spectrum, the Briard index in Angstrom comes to 5549.48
